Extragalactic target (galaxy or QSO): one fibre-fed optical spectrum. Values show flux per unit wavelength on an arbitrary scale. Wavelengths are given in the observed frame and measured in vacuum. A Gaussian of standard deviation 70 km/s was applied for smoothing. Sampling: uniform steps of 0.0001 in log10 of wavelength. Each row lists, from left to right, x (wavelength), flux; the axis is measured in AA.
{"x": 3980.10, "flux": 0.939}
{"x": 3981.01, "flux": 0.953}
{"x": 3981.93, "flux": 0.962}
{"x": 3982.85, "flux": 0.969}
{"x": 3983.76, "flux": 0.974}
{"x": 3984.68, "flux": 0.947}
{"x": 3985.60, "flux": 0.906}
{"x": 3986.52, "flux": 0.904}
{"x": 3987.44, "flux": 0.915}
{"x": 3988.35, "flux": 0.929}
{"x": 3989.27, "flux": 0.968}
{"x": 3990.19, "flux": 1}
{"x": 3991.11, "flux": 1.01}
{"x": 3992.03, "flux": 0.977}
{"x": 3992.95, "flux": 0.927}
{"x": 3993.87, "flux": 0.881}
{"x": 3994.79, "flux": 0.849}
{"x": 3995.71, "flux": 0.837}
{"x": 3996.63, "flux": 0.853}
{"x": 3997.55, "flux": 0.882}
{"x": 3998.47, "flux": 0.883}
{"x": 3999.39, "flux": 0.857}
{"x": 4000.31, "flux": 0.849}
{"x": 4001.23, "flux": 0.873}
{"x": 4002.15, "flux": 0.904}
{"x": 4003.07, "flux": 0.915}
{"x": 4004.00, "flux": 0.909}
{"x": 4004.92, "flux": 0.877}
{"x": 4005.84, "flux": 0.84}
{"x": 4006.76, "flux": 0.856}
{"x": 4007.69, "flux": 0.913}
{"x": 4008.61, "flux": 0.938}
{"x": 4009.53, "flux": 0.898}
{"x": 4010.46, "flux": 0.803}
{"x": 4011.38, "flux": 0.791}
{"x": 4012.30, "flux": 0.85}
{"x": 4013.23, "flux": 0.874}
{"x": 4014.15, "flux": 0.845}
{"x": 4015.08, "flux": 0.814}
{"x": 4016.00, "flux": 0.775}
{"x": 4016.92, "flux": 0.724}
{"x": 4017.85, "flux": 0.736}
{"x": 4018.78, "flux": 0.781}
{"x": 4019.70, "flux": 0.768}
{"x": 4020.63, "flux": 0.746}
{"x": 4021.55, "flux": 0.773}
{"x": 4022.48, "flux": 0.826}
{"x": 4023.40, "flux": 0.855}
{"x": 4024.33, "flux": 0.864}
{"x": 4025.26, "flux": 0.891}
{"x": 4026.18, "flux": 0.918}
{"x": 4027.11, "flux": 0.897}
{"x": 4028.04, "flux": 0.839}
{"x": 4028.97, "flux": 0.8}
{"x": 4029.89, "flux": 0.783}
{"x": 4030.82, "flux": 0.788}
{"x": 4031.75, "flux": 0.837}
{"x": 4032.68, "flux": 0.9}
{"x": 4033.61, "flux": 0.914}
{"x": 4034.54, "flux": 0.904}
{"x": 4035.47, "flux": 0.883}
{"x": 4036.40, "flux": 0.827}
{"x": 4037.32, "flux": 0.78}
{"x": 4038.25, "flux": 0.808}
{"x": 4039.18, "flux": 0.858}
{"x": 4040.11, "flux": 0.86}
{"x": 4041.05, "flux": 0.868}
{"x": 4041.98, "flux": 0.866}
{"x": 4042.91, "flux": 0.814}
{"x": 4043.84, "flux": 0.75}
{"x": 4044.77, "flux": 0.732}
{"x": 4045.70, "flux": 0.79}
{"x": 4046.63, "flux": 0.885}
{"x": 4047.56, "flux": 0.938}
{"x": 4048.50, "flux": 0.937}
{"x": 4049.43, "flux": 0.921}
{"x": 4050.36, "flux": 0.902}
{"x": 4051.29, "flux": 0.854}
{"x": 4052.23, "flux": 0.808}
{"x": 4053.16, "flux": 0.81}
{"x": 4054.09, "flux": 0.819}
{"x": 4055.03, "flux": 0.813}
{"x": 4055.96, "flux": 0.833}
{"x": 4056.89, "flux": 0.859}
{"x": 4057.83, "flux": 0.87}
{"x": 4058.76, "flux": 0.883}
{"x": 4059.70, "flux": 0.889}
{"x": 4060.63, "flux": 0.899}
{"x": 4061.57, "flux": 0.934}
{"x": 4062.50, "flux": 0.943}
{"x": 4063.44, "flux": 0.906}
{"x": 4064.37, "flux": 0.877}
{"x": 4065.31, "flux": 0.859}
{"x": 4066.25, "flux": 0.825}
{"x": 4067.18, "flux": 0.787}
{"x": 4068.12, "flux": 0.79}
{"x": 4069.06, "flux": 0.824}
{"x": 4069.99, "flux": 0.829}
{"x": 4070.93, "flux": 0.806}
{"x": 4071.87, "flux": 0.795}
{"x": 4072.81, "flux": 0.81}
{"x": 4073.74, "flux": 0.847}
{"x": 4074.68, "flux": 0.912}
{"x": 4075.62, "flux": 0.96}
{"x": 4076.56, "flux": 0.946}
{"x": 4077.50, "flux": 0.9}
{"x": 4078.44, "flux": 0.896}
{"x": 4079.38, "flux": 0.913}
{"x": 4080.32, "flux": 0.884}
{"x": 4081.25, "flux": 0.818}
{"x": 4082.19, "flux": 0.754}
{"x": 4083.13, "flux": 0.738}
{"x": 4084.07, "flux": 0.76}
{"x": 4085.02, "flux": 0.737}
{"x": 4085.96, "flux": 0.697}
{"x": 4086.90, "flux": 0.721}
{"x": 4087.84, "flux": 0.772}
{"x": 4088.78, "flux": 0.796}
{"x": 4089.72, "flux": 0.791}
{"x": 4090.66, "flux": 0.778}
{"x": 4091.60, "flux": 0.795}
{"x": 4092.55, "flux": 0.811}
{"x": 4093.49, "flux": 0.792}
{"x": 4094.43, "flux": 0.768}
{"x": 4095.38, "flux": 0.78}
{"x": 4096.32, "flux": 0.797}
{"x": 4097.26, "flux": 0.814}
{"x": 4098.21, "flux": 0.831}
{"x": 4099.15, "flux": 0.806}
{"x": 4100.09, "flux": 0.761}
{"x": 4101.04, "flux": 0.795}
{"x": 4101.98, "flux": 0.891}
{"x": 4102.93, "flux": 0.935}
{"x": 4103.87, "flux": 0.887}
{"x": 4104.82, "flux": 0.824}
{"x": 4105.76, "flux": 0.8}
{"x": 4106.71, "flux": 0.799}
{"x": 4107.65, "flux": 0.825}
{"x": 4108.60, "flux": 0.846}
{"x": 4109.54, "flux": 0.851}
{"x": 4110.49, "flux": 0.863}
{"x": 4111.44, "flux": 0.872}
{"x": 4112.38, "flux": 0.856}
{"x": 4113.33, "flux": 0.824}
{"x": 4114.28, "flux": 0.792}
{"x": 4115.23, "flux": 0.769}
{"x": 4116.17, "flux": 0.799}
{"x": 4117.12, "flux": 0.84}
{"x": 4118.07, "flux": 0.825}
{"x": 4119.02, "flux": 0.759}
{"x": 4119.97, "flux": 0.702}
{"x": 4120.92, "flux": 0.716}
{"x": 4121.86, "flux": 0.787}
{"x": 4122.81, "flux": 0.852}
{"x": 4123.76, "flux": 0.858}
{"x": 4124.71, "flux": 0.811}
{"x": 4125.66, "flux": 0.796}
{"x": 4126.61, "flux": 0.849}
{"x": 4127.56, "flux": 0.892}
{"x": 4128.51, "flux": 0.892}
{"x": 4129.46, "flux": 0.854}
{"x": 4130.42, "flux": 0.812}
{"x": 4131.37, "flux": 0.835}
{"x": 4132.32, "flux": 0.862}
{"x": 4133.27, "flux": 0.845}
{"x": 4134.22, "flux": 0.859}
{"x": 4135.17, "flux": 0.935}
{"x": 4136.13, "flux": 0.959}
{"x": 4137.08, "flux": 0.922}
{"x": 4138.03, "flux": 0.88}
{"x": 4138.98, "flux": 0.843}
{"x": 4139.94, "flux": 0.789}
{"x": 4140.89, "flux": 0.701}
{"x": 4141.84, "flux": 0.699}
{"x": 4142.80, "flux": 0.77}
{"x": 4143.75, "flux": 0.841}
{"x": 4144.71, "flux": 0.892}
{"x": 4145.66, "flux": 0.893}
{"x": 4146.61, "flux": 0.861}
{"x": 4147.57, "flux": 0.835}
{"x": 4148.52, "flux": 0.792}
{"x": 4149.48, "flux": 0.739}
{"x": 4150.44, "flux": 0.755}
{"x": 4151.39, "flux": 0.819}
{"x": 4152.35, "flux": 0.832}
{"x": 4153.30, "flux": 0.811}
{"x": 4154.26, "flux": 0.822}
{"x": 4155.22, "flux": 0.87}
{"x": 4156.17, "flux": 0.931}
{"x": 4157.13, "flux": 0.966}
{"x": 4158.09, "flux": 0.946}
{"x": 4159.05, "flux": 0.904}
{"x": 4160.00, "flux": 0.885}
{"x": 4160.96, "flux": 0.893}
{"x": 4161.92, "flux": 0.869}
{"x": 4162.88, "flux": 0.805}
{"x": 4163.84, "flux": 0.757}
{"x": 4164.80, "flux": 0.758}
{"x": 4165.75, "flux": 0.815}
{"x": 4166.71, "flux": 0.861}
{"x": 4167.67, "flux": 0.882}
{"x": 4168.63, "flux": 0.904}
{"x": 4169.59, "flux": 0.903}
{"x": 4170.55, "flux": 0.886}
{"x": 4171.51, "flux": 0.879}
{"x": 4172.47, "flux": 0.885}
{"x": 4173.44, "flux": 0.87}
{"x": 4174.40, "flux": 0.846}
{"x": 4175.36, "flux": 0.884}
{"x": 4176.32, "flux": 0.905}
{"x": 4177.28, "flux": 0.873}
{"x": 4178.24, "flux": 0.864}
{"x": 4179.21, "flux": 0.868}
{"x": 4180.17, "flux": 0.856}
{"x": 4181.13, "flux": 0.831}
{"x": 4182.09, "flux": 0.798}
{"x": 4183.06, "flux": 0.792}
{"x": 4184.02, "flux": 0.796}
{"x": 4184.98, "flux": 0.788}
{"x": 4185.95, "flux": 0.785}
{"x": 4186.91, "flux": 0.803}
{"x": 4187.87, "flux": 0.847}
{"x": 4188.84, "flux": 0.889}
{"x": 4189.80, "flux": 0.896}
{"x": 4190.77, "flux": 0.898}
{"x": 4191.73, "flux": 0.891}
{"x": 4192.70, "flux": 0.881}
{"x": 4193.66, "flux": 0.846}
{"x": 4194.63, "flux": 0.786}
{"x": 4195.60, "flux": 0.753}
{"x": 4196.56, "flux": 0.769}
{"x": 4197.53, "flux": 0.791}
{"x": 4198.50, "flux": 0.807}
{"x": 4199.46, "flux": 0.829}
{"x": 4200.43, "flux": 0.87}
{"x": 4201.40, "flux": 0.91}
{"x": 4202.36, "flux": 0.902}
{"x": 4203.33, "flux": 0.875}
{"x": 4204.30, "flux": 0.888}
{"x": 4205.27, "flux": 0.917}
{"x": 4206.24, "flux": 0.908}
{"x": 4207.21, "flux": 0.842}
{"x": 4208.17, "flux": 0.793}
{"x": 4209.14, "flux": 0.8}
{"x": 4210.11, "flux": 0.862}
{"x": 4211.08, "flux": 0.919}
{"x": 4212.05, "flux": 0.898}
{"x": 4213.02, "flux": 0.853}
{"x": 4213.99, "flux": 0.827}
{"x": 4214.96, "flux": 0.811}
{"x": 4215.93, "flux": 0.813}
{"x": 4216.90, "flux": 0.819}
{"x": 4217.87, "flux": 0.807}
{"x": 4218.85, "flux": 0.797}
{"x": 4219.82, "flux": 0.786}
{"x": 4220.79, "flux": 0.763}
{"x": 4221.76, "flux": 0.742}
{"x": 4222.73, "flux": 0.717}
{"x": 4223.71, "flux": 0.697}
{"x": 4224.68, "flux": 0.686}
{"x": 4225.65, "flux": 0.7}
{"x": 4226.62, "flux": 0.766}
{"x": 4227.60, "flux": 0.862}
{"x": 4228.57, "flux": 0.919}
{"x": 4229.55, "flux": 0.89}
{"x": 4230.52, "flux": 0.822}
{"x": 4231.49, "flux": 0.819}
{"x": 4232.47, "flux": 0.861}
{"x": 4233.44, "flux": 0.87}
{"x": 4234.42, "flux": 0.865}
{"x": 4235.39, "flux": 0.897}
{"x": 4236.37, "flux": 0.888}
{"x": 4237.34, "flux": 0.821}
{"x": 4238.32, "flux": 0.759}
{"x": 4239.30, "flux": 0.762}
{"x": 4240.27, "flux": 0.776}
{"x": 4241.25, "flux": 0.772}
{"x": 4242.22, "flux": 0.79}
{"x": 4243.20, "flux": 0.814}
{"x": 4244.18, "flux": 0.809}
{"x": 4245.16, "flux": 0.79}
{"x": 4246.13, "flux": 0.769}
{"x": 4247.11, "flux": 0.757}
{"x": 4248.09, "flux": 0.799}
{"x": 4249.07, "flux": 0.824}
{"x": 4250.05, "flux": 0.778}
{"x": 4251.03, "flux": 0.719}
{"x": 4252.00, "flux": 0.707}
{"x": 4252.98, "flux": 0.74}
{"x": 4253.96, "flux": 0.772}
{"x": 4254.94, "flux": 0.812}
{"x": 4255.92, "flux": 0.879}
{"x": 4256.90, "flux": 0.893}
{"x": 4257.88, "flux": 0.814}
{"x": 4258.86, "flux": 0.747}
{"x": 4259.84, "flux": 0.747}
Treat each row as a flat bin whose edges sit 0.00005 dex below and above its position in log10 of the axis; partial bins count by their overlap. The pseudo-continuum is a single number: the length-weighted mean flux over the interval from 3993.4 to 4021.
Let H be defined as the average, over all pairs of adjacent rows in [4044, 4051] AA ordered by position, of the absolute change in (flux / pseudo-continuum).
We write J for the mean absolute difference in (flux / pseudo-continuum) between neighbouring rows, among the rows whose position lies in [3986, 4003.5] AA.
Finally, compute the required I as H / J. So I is 1.7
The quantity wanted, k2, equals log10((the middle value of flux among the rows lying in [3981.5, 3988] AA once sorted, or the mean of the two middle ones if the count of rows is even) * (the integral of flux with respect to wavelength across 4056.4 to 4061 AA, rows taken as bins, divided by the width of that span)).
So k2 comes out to -0.08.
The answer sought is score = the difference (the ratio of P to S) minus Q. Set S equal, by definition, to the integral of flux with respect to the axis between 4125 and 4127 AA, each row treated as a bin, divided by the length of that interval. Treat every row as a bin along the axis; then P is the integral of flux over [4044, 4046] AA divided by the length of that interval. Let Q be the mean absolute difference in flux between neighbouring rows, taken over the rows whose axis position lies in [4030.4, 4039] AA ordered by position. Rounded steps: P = 0.758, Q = 0.036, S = 0.820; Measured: 0.888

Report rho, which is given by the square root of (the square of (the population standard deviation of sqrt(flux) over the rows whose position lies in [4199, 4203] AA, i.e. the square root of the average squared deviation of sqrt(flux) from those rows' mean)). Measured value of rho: 0.0171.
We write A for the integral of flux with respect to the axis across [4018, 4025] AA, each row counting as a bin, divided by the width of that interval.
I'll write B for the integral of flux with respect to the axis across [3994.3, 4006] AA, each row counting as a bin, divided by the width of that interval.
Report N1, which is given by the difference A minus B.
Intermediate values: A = 0.801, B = 0.872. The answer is -0.07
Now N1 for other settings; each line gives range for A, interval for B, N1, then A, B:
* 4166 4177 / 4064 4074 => 0.06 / 0.880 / 0.822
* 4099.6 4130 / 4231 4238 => -0.03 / 0.826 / 0.858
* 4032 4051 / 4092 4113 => 0.03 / 0.857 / 0.827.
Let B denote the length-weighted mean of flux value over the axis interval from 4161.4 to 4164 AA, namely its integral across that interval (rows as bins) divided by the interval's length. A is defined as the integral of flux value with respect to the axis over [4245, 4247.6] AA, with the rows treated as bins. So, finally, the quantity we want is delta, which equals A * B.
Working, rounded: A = 2.00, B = 0.82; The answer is 1.64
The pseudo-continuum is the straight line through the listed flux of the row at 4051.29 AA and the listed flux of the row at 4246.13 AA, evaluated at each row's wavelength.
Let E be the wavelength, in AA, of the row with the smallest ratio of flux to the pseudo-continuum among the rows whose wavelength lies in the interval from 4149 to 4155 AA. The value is 4149.48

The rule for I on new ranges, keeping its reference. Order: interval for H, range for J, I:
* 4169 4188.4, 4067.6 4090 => 0.6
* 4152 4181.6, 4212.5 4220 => 2.1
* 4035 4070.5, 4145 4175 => 0.9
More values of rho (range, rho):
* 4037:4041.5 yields 0.0191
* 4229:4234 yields 0.0150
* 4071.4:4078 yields 0.0322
